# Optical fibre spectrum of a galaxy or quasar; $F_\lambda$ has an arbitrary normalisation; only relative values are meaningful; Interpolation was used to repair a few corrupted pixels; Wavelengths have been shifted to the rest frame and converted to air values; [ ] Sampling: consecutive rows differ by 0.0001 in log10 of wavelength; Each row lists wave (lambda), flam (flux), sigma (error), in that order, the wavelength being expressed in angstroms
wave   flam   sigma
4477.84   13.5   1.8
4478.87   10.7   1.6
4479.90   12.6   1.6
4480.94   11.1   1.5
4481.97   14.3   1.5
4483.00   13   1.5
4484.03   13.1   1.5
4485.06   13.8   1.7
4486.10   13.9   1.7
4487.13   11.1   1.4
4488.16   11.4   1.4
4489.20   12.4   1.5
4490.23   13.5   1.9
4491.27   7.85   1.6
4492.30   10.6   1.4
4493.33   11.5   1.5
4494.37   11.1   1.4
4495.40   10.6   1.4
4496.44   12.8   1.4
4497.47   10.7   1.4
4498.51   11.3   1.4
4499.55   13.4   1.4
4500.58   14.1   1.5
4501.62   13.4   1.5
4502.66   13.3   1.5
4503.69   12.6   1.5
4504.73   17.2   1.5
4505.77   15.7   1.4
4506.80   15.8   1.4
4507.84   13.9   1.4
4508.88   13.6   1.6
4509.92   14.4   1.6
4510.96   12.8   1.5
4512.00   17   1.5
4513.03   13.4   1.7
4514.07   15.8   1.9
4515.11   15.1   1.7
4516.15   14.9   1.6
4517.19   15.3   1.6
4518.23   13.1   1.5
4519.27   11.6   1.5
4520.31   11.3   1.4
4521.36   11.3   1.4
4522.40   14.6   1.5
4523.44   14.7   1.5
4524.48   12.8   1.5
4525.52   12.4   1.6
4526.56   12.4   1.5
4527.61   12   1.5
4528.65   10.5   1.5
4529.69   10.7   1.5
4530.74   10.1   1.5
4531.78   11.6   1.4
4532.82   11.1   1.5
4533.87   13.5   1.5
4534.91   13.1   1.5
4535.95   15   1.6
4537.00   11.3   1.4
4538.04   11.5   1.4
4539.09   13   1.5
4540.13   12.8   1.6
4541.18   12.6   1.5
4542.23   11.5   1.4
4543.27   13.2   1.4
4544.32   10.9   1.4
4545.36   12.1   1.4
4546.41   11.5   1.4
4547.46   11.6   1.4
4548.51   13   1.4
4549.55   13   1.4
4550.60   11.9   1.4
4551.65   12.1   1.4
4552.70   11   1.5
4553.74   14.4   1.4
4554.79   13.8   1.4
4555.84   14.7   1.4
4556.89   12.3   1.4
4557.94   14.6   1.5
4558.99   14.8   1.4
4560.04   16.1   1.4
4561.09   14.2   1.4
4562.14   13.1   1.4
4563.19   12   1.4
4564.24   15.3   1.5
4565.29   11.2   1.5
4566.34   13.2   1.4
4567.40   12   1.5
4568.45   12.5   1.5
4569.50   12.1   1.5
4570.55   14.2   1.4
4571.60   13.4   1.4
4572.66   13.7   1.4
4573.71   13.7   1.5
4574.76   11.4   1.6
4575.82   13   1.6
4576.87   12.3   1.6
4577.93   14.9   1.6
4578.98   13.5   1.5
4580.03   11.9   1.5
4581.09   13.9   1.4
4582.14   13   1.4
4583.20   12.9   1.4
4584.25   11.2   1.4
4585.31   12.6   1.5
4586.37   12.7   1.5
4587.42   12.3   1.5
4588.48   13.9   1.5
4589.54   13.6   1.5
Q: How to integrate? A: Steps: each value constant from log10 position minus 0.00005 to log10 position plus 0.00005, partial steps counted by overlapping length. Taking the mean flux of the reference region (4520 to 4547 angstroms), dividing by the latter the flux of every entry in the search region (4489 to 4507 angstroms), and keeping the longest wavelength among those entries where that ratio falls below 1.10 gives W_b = 4503.69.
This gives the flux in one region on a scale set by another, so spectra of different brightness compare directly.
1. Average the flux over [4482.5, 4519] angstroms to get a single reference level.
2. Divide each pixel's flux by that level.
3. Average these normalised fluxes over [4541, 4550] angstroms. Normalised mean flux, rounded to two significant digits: 0.92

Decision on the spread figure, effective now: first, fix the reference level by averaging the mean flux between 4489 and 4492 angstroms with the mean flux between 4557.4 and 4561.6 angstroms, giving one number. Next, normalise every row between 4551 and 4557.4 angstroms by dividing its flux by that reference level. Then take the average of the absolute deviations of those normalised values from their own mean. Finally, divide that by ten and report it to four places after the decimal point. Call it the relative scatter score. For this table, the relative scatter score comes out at 0.0096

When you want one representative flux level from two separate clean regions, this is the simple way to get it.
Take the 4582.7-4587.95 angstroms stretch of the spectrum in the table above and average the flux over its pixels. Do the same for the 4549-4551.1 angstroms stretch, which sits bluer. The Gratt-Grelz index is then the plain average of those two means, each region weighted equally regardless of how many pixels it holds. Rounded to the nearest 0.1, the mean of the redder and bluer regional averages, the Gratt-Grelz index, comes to 12.4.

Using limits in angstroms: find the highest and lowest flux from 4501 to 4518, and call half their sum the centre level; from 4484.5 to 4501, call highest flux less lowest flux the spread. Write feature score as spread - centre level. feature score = -8.65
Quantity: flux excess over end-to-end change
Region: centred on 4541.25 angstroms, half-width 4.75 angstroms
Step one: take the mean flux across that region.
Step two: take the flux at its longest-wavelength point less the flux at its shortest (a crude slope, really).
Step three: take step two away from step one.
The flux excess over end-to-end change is 11.3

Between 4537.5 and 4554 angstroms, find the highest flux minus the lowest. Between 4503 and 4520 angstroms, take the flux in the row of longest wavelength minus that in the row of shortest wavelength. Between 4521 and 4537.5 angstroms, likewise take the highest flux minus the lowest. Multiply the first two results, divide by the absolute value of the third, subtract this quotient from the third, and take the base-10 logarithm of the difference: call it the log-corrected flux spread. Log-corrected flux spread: 0.75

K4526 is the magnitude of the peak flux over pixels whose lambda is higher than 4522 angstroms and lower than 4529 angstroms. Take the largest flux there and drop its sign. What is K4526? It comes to 14.7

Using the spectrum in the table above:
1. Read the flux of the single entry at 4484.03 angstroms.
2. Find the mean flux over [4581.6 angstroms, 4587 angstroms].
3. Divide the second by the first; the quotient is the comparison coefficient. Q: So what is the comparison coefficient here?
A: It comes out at 0.95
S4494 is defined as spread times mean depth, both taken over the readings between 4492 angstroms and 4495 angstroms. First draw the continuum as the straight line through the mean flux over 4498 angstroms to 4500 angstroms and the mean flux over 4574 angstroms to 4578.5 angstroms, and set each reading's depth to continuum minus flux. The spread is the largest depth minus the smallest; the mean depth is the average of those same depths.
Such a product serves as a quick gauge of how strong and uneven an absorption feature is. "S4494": 1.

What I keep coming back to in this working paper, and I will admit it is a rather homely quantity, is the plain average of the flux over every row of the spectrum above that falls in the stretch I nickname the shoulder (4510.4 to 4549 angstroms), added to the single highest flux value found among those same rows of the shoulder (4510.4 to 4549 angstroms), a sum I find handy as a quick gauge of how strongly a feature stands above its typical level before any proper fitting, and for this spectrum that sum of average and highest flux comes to 29.7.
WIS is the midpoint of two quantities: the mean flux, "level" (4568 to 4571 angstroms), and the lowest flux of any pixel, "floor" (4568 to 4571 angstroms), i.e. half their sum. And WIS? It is 12.52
